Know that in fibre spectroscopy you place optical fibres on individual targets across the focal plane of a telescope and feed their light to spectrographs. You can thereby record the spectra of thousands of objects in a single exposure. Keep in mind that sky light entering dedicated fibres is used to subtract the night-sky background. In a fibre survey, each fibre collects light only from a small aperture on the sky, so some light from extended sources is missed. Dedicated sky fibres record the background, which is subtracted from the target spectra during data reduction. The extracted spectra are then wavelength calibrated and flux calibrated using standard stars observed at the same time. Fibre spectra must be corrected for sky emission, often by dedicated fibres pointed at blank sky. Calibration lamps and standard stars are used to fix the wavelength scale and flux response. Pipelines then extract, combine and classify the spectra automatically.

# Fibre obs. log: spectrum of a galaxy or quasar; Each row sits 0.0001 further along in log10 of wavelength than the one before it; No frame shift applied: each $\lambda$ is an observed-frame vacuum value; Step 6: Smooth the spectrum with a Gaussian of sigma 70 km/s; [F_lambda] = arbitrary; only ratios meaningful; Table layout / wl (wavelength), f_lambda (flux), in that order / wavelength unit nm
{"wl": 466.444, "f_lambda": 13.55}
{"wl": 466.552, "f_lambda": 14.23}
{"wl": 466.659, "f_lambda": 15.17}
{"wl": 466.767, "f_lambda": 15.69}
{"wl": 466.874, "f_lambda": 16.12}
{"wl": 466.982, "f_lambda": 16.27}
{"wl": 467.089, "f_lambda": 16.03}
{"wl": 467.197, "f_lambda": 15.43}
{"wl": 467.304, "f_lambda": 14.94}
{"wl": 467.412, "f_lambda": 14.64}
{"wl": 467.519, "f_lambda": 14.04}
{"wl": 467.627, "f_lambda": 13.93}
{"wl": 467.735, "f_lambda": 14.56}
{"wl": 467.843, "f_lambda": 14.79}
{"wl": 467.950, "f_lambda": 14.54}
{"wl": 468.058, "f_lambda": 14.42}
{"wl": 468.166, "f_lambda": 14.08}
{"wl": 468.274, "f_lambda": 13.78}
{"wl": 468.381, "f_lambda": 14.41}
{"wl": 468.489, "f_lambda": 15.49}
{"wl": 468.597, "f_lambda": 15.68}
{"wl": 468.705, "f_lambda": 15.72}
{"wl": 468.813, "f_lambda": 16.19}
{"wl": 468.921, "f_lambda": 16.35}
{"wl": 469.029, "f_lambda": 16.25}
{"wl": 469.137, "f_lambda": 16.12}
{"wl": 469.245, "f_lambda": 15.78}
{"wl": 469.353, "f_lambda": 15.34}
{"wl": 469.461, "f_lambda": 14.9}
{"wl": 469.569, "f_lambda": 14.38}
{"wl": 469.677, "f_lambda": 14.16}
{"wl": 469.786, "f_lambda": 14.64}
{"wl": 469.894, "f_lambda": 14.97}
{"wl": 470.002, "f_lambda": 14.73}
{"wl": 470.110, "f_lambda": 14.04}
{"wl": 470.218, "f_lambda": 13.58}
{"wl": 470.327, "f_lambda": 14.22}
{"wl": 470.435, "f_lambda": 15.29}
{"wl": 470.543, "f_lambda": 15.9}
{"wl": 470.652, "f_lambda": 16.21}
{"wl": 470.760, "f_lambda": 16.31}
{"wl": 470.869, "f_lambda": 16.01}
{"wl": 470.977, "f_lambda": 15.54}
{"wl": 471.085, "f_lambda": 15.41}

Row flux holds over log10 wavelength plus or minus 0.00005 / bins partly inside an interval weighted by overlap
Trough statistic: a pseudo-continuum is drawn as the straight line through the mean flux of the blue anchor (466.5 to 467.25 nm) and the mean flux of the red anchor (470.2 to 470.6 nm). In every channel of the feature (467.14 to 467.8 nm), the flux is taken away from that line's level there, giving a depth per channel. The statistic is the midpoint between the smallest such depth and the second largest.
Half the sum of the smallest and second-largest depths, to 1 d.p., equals 0.7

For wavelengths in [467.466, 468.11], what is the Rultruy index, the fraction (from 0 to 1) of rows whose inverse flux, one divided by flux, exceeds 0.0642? 1.0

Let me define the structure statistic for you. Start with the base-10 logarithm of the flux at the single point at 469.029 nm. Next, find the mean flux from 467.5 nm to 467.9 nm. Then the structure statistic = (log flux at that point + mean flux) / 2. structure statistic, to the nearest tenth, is 7.8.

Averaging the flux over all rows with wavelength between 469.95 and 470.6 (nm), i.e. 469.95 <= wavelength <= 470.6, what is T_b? 14.6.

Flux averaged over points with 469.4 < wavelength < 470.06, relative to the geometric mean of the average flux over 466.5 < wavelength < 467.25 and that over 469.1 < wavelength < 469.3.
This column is 0.93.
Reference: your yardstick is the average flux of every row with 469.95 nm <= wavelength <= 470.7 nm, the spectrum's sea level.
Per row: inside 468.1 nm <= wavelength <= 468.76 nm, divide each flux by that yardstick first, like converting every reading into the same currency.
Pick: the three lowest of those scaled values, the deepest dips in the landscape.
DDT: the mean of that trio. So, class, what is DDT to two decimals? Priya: 0.95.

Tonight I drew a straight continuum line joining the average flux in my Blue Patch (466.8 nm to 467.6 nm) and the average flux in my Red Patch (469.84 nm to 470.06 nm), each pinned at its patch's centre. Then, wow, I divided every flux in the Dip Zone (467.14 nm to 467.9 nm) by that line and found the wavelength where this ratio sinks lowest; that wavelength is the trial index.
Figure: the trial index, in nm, 467.627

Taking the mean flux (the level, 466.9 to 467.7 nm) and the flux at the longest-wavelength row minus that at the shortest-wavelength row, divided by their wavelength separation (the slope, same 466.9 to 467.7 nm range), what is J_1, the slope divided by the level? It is -0.24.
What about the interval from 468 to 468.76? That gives 0.14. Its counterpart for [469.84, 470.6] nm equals 0.10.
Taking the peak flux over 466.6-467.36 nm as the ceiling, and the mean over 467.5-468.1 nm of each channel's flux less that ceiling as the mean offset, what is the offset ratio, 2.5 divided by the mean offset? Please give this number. -1.3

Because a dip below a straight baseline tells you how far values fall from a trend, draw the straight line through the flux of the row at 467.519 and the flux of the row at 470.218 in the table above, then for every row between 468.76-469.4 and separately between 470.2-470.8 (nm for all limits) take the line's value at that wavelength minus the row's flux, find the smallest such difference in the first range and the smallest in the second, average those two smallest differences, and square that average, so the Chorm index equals 7.2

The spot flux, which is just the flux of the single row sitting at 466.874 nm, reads 16.12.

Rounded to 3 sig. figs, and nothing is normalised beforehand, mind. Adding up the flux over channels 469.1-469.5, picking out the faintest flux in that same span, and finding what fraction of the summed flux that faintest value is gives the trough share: 0.240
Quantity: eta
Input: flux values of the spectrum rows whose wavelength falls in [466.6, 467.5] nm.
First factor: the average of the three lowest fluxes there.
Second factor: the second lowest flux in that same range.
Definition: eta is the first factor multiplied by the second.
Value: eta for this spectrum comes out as 223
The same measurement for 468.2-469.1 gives 210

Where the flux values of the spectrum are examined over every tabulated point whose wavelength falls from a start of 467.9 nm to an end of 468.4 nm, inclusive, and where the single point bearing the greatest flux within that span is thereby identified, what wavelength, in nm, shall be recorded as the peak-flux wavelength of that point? 467.950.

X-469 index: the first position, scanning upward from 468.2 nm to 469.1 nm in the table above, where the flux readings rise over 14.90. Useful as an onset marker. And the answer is 468.489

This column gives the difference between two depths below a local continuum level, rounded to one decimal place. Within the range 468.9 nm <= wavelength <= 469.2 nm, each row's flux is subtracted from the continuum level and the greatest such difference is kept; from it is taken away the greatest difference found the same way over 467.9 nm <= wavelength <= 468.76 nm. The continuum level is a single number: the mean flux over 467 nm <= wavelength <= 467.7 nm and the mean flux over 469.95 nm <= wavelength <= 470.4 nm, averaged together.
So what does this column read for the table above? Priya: -2.3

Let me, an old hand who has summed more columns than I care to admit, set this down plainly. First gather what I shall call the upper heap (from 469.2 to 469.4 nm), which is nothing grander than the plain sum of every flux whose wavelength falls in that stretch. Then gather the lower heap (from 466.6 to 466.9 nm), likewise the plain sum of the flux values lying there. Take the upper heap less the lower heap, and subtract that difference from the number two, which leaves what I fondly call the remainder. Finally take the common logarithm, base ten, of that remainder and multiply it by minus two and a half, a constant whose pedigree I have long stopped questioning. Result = -3.1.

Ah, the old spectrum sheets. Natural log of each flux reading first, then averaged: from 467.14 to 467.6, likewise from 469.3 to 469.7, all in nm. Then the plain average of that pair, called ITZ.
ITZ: 2.69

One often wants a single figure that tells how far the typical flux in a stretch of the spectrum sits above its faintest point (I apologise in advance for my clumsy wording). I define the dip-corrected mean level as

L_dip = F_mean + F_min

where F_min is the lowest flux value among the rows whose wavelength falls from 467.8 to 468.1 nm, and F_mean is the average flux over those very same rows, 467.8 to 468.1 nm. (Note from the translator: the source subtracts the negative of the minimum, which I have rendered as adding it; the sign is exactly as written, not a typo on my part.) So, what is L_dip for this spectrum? 29.0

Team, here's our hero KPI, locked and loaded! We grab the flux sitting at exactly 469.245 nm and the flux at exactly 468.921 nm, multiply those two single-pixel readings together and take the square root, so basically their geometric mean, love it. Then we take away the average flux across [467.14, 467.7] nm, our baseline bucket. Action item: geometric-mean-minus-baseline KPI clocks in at 1.47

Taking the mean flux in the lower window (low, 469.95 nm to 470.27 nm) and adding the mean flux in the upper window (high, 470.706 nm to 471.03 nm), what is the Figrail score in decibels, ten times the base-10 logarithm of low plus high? 14.8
